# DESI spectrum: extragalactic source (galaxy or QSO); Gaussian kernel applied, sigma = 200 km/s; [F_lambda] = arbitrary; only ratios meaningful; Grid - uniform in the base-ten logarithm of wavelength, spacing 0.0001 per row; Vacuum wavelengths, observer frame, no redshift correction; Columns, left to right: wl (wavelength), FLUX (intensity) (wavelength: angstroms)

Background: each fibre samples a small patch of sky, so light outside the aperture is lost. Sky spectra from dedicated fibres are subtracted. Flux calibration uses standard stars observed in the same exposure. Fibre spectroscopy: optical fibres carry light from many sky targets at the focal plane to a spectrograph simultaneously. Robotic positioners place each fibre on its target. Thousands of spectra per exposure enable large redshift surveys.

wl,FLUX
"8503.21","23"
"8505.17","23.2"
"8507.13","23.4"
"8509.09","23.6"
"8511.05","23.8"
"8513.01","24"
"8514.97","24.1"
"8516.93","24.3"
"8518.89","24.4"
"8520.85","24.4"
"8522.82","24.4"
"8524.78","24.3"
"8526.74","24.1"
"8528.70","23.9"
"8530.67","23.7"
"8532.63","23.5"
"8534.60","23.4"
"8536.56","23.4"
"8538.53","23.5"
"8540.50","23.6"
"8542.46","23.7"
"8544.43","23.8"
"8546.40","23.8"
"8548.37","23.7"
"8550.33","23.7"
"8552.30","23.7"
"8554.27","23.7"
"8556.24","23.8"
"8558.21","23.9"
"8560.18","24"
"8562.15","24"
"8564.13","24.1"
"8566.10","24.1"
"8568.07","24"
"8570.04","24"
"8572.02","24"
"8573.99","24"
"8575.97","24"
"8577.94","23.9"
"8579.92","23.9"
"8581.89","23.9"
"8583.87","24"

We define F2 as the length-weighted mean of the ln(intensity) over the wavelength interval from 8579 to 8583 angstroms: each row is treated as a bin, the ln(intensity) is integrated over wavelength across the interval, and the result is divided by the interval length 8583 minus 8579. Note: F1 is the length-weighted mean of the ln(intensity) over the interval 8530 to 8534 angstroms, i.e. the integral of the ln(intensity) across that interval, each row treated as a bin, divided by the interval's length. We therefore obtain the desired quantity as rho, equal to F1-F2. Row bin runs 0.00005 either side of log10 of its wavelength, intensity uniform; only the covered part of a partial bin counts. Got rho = -0.0160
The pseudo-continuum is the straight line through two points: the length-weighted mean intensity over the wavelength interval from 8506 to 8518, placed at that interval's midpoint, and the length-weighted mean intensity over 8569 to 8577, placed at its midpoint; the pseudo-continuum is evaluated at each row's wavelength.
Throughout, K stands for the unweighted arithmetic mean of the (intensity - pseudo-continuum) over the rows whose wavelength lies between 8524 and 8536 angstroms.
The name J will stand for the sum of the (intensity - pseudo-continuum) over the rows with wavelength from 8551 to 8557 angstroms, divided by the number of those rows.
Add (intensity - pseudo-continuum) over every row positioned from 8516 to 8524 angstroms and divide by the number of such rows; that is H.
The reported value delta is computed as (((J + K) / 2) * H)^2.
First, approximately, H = 0.5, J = -0.22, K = -0.09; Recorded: 0.0059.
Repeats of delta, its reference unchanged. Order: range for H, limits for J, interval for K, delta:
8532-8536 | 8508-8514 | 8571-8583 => 0.0007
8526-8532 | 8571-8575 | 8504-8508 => 0.0000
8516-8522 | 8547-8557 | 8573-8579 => 0.0044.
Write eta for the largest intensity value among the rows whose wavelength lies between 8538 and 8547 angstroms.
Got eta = 23.8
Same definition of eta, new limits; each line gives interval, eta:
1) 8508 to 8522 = 24.4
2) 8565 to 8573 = 24.1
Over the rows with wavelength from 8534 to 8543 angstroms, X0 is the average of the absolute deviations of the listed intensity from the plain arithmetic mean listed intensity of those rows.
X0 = 0.10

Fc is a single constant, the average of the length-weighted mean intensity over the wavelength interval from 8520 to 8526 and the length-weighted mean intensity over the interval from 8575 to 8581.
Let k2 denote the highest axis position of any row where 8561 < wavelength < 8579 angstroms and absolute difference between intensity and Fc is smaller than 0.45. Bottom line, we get 8577.94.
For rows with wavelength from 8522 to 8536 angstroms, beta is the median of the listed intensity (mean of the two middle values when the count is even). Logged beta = 23.9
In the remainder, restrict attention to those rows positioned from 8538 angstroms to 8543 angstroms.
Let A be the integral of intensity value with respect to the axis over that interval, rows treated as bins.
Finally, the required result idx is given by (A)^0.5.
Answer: 10.9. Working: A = 118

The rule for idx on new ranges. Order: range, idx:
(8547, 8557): 15.4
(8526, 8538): 16.8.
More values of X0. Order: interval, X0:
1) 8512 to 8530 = 0.17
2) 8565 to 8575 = 0.03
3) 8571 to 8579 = 0.04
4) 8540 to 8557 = 0.05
